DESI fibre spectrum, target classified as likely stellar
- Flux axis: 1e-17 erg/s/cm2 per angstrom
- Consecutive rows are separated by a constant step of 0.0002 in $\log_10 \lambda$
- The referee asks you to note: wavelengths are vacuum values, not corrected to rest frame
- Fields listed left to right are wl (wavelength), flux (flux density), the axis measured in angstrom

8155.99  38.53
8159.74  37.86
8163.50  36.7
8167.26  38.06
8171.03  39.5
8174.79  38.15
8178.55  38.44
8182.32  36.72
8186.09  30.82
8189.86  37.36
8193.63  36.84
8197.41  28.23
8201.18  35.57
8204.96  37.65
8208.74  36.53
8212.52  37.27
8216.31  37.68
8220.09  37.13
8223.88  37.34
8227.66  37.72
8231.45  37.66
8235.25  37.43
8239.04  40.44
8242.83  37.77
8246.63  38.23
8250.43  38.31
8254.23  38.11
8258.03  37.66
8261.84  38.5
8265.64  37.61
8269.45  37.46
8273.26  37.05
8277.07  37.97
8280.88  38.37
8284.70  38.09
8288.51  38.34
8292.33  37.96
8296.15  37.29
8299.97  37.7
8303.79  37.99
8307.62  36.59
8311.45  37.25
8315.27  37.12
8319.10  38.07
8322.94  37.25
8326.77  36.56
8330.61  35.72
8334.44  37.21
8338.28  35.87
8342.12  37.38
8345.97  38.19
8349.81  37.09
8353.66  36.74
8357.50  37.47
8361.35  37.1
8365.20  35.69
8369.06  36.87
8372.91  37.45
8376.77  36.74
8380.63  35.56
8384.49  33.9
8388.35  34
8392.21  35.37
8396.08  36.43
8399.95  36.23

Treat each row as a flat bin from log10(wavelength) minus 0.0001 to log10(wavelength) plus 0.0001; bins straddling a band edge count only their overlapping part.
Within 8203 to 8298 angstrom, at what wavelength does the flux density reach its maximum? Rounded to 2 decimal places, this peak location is 8239.04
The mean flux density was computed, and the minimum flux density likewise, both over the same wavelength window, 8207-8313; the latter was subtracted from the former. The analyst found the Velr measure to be 1.24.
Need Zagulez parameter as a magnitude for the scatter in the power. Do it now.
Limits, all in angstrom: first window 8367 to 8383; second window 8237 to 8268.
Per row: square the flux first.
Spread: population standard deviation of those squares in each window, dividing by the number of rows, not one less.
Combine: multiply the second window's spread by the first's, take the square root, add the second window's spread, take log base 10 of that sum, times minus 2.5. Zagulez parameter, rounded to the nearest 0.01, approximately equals -5.24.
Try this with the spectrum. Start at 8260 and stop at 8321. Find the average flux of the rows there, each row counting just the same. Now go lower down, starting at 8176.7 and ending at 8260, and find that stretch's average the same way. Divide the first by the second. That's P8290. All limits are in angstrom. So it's 1.02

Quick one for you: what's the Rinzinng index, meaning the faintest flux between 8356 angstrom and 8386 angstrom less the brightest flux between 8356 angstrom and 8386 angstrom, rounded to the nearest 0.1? -3.6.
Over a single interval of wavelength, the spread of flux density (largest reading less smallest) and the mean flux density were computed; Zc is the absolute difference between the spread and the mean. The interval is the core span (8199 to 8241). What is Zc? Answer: 33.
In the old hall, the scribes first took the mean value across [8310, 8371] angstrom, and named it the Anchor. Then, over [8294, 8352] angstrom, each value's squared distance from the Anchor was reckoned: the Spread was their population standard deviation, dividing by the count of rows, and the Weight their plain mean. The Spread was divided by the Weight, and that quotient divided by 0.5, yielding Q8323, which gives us 2.19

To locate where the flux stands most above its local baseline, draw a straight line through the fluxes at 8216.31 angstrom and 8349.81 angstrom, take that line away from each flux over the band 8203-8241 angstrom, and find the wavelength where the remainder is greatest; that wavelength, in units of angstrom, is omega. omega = 8239.04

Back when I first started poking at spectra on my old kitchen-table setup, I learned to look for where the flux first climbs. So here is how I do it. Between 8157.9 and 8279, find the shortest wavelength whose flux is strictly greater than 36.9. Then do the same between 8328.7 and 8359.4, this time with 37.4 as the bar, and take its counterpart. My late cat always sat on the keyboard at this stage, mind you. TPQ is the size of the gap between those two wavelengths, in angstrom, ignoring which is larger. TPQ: 186.2 angstrom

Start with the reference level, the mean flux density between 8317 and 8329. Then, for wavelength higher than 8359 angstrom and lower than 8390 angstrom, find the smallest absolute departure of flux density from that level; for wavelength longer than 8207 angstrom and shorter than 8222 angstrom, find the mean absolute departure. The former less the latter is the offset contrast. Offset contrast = -0.2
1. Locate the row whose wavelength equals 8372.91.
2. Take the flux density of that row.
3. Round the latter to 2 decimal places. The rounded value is 37.45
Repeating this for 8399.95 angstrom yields 36.23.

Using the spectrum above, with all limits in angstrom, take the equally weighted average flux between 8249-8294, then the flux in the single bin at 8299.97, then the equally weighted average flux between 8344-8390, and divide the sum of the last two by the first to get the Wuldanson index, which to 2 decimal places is 1.95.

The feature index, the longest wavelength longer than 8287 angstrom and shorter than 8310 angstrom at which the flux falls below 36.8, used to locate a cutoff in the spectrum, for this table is 8307.62 angstrom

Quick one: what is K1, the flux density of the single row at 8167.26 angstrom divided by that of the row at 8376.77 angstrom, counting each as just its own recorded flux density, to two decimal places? 1.04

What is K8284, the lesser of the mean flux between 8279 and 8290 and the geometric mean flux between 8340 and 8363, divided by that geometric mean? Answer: 1.00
